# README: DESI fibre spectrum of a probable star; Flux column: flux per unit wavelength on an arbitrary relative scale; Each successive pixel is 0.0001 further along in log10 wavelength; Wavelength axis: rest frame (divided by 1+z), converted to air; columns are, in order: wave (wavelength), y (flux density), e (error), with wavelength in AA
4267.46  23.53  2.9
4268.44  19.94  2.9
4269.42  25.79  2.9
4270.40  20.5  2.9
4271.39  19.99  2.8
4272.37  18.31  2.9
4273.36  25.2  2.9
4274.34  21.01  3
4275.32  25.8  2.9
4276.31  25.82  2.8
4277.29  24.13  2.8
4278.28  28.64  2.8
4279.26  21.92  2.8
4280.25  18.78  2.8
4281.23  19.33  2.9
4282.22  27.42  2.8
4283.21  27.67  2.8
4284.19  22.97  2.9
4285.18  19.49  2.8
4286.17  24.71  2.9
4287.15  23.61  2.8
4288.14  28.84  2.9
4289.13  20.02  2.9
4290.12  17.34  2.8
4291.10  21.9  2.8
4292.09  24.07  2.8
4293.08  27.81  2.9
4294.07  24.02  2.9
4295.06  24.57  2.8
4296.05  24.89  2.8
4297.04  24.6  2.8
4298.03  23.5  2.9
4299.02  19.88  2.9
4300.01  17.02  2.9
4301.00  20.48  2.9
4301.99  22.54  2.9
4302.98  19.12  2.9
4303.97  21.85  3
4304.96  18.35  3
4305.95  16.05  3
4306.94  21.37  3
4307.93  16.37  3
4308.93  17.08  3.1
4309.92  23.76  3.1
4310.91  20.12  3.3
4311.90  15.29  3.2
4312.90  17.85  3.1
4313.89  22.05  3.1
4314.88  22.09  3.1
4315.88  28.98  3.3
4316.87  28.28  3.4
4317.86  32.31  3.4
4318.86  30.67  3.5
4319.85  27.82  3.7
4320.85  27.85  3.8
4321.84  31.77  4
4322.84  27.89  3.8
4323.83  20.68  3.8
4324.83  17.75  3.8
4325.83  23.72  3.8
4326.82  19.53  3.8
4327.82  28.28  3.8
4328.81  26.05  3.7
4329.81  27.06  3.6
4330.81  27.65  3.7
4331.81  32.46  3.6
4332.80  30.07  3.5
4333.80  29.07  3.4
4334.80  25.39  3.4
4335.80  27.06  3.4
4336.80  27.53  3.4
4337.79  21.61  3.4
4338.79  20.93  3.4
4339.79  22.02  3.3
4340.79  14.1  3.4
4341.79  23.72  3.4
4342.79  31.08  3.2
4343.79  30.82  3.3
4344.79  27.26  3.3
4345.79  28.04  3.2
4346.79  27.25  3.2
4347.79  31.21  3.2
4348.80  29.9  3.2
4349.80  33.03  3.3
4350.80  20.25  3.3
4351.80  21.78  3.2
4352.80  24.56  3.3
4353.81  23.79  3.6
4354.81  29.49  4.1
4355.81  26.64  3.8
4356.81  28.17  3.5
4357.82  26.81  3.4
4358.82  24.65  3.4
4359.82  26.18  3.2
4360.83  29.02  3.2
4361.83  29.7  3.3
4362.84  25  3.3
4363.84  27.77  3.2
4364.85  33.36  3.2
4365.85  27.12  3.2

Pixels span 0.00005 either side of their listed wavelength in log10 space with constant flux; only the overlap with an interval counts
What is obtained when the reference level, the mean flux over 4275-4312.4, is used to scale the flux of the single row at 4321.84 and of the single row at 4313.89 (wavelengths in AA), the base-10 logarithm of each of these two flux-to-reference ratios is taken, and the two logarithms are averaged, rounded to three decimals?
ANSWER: 0.078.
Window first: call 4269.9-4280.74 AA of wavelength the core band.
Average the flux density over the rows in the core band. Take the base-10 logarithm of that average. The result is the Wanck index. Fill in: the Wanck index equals 1.36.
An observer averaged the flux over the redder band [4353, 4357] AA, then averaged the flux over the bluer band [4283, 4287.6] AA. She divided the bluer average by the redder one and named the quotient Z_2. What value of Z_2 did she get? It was 0.88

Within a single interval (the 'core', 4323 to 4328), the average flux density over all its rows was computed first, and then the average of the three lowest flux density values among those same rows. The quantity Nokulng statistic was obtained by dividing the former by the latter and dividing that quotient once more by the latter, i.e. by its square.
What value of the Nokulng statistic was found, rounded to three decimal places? 0.059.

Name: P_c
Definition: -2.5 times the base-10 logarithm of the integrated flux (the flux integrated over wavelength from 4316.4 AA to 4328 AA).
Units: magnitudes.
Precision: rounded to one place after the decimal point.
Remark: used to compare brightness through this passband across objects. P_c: -6.2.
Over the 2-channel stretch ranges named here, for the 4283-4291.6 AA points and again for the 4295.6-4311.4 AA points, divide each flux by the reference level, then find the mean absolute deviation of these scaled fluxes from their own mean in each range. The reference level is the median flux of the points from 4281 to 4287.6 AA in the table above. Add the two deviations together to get 0.226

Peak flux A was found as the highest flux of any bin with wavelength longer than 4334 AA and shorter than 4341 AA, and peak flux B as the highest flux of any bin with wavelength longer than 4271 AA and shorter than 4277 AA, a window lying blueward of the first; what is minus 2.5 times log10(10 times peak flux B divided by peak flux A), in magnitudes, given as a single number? -2.43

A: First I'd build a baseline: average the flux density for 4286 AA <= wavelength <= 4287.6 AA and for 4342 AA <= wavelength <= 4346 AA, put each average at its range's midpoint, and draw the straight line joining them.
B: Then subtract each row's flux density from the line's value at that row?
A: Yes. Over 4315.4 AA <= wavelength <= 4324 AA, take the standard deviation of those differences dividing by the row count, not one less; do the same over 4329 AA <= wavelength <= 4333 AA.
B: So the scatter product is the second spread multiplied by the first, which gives 7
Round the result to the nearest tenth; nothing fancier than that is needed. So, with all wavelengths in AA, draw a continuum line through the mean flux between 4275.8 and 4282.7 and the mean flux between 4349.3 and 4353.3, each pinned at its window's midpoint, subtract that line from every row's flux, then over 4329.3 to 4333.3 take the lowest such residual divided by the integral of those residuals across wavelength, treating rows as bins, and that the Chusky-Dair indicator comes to 0.1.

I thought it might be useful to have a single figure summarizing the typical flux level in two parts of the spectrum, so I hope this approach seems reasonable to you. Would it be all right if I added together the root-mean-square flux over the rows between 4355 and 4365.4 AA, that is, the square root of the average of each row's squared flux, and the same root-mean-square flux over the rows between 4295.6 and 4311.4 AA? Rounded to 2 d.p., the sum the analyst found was 48.47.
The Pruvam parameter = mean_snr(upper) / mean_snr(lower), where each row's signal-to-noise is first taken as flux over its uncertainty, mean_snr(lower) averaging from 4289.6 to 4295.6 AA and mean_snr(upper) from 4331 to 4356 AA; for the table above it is 0.95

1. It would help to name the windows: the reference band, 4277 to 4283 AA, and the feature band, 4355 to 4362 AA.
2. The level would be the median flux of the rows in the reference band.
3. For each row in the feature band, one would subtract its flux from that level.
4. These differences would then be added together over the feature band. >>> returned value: -30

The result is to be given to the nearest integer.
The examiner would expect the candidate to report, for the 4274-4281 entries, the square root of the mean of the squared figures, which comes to 24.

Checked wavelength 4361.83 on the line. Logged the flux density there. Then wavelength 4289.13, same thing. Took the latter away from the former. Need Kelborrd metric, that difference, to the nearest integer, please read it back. 10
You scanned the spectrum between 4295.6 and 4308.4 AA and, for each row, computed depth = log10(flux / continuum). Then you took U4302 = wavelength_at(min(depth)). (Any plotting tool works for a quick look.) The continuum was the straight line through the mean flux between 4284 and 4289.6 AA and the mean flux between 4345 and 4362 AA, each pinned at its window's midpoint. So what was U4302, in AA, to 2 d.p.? 4305.95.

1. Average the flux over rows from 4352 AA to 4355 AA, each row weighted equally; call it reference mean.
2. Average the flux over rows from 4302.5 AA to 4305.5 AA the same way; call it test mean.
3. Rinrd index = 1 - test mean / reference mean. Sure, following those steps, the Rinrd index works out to 0.2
